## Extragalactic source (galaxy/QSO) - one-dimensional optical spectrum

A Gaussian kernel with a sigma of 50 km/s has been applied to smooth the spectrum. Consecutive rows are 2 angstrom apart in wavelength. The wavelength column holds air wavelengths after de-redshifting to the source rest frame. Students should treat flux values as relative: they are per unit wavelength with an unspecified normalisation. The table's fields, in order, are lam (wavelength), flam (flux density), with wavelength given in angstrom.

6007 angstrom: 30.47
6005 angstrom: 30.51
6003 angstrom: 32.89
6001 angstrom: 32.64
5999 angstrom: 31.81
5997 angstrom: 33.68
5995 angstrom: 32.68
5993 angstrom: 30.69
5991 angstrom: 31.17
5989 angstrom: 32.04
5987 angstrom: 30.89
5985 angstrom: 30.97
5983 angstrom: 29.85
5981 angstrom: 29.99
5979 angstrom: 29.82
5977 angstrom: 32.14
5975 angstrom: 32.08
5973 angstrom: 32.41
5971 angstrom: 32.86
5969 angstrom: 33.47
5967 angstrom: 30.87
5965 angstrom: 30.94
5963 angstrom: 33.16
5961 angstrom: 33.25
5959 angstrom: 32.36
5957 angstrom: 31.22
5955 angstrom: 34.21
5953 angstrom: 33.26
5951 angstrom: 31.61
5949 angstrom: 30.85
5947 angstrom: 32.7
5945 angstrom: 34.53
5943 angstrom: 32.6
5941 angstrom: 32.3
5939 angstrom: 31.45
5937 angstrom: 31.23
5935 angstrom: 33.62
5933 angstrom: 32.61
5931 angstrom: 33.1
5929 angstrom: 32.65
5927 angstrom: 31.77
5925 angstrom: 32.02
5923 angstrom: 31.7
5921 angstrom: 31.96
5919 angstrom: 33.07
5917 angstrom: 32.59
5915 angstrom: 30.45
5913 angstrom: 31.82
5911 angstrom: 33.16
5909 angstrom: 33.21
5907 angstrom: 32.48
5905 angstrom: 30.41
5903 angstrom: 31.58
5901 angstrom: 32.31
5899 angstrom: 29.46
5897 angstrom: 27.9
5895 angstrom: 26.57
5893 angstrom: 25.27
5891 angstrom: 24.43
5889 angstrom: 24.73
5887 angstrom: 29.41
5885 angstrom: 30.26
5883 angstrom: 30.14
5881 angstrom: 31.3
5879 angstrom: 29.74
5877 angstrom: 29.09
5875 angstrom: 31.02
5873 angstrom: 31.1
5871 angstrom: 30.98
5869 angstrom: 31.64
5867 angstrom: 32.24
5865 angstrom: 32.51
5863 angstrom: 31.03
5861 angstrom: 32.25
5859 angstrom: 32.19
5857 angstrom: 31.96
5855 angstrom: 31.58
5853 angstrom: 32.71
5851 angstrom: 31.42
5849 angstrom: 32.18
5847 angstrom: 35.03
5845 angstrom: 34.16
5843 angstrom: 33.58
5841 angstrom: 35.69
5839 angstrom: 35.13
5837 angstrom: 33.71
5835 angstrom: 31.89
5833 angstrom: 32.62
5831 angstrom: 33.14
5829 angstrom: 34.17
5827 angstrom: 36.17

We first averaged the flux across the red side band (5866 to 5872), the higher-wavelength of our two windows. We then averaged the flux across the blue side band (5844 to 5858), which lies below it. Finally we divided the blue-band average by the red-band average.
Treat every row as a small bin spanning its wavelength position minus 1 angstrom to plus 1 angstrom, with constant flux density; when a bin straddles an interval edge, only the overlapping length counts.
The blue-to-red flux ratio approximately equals 1.03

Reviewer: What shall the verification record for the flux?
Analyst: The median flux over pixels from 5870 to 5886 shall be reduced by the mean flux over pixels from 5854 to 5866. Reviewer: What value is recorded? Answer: -1.3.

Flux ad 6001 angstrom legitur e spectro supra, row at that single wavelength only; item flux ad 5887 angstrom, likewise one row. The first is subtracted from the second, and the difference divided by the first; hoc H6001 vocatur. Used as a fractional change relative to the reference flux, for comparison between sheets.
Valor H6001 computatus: -0.099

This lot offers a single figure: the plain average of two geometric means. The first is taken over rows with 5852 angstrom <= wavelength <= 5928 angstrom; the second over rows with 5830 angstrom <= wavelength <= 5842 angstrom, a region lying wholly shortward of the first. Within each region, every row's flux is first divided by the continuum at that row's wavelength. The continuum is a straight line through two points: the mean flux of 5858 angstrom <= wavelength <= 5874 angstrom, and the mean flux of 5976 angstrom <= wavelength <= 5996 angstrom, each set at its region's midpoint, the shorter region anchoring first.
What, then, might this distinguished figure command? 1.01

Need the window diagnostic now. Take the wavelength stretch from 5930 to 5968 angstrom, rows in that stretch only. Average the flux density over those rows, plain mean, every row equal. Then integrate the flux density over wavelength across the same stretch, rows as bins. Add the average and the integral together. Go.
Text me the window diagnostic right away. 1264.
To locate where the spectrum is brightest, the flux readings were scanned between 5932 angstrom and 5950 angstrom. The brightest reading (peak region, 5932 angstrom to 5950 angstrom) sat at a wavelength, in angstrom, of 5945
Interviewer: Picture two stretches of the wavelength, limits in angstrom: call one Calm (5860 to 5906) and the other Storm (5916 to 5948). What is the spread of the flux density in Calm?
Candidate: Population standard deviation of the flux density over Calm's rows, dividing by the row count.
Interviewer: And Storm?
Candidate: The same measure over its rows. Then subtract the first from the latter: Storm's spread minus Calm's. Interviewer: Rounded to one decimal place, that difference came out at -1.6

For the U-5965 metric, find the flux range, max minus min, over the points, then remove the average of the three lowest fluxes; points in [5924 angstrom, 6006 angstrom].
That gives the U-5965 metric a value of -25.2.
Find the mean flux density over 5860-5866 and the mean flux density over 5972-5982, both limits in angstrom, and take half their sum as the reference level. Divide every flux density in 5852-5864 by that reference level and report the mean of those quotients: 1.01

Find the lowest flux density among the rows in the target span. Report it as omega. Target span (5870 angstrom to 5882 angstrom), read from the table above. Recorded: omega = 29.09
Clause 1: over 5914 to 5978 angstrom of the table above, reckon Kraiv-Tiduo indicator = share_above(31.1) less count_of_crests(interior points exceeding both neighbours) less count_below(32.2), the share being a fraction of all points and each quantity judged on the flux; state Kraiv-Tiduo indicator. -21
